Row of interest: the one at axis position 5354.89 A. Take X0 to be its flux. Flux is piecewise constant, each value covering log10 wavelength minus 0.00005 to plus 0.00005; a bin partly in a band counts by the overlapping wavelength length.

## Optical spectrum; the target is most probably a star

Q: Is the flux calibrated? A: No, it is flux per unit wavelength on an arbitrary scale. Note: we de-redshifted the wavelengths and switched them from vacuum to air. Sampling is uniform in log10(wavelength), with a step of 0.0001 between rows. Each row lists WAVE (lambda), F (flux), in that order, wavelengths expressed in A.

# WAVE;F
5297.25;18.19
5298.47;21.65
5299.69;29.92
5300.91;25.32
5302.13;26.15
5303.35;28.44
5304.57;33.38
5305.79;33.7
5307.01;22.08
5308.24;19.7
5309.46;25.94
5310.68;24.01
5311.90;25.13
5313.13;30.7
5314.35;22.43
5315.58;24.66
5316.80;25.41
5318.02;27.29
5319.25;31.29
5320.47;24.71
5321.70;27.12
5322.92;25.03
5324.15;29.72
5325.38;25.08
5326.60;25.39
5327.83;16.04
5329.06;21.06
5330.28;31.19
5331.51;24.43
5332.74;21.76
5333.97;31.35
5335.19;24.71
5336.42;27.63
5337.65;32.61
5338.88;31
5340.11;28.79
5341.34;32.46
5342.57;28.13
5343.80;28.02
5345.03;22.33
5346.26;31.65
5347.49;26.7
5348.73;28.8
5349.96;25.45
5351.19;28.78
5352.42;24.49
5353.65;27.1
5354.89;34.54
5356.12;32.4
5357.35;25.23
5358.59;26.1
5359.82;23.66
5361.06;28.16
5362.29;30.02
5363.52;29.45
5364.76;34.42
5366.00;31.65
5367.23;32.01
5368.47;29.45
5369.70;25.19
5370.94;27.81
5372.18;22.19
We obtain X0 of 34.54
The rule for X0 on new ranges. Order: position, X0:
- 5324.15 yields 29.72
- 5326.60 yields 25.39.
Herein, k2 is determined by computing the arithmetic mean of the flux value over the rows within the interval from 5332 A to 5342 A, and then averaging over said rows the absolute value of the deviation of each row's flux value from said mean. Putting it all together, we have 3.1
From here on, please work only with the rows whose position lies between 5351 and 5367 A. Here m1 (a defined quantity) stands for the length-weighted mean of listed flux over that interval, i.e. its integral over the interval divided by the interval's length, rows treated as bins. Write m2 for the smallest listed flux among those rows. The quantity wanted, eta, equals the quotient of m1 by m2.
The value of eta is 1.2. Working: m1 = 29.0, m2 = 23.66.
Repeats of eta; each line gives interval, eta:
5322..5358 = 1.7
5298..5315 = 1.3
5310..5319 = 1.2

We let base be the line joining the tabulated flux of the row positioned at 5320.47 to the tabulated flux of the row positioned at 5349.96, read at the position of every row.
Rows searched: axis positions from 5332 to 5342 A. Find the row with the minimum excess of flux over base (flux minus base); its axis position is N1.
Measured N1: 5332.74 A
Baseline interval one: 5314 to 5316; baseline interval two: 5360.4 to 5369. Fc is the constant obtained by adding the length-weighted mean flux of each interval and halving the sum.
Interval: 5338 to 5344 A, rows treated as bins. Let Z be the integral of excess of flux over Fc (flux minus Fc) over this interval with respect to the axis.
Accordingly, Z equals 17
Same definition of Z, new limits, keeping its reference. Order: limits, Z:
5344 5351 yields 0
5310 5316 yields -10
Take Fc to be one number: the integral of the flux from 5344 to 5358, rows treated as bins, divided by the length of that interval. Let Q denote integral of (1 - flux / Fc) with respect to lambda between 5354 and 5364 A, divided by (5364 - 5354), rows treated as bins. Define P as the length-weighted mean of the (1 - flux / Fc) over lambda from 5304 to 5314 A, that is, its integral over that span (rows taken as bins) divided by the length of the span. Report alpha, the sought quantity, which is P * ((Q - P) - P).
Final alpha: -0.005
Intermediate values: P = 0.04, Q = -0.03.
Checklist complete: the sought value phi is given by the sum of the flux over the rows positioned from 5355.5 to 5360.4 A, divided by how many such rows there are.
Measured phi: 26.8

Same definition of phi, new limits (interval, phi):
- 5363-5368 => 31.9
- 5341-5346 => 27.7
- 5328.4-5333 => 24.6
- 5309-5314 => 26.4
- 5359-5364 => 27.8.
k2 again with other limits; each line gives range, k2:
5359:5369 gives 2.2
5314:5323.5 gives 1.9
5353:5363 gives 2.9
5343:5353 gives 2.3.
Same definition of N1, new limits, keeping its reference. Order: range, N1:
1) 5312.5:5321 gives 5314.35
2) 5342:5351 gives 5345.03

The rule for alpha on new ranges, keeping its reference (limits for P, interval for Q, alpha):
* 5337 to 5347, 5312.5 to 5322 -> -0.007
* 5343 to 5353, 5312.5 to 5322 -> -0.001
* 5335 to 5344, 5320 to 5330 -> -0.012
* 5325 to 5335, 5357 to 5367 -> -0.034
